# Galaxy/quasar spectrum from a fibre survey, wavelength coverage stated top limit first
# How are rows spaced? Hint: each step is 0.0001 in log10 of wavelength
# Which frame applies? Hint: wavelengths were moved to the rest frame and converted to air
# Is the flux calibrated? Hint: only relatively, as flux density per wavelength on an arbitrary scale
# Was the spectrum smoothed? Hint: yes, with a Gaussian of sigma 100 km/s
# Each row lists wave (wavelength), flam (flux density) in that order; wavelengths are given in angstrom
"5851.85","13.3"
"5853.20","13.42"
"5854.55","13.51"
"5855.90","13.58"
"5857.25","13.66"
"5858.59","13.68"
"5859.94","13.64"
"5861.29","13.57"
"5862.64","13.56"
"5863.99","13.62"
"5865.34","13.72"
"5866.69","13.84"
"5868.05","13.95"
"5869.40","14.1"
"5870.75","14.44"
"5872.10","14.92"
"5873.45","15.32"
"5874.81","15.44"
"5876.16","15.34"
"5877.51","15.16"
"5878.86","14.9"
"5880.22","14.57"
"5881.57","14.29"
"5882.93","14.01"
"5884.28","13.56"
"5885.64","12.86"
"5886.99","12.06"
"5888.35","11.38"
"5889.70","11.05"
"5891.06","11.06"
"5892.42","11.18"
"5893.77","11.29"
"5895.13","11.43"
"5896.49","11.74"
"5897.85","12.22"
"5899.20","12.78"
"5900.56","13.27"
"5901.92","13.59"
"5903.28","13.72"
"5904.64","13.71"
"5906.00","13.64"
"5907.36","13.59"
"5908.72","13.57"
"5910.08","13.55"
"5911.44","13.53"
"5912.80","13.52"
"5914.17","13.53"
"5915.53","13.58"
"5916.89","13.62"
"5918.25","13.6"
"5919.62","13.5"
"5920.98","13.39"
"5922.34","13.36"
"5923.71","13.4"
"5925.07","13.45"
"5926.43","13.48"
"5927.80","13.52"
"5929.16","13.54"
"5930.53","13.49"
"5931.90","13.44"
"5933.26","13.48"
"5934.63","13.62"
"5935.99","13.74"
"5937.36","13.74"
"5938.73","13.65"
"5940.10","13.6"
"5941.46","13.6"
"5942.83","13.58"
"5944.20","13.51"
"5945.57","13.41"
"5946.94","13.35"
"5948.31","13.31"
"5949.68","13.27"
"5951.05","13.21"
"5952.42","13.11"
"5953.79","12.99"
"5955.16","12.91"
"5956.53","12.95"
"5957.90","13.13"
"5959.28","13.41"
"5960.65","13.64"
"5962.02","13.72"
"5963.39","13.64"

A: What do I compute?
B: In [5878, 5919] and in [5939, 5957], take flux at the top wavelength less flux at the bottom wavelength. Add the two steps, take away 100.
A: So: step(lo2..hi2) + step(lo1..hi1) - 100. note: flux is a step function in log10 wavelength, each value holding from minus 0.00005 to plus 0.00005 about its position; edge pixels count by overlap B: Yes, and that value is -102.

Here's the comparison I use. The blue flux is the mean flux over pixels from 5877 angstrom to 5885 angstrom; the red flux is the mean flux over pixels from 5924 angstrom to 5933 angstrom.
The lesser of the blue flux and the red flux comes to 13.49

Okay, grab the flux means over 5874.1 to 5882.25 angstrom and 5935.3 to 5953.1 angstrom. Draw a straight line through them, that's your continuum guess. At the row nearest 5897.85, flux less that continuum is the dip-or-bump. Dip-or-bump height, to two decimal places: -2.29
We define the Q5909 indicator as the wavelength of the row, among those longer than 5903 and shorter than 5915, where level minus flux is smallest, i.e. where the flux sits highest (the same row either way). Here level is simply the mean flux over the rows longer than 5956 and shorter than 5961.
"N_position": 5903.28 angstrom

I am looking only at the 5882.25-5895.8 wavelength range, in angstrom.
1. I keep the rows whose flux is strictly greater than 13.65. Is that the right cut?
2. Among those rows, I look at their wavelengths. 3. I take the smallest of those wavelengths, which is 5882.93 angstrom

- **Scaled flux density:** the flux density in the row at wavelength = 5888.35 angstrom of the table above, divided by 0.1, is 114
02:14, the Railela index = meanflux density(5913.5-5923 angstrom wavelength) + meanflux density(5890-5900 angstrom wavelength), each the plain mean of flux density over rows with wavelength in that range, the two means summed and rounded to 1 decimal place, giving 25.2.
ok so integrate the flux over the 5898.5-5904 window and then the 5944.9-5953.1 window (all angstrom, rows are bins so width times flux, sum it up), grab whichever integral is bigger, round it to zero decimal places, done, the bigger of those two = 109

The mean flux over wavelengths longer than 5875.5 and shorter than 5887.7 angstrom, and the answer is 14.1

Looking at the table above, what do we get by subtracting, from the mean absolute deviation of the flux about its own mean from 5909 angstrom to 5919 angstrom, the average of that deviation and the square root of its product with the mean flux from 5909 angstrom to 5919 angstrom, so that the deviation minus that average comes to -0.32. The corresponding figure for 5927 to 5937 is -0.47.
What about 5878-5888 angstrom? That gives -1.25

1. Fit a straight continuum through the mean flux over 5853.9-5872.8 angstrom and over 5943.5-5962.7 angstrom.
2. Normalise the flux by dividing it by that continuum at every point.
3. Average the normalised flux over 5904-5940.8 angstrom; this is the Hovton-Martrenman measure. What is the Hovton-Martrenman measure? 1.01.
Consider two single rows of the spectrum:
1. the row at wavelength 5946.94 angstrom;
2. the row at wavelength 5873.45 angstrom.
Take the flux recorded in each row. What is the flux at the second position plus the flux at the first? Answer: 28.7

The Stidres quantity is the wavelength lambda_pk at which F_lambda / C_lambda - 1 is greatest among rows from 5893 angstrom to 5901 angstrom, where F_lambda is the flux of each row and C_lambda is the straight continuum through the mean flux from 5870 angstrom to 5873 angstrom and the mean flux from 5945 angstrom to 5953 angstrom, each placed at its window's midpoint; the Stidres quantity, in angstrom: 5900.56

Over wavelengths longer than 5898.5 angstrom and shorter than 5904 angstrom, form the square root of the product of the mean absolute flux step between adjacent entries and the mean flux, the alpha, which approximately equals 2.0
